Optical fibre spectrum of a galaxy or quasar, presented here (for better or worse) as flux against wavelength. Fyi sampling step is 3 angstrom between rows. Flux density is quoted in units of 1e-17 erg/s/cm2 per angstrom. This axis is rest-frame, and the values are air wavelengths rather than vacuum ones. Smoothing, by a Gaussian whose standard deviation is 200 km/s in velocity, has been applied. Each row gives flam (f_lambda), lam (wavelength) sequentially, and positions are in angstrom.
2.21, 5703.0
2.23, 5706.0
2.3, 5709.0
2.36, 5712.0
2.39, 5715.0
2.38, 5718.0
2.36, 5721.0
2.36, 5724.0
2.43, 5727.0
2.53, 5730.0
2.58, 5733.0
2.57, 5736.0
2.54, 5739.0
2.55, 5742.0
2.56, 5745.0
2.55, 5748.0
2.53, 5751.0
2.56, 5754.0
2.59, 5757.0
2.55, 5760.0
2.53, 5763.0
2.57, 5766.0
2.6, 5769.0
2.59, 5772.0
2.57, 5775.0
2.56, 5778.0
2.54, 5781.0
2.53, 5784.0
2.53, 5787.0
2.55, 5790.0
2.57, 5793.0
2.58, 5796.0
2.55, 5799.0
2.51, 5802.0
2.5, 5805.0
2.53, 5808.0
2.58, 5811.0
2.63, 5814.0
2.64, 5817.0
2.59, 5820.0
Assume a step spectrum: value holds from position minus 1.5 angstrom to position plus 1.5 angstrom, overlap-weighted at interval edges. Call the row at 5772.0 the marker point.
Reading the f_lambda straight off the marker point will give 2.59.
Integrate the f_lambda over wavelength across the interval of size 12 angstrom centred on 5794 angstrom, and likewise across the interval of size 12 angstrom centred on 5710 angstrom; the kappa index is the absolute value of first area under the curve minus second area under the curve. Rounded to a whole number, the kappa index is 3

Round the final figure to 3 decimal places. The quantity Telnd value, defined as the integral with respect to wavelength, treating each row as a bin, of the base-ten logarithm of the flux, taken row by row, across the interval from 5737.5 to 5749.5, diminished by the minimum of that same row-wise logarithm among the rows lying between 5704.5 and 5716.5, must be 4.530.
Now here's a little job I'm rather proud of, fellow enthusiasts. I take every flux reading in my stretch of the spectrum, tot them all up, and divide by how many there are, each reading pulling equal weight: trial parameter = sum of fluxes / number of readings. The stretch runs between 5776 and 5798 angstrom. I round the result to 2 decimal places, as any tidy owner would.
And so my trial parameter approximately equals 2.55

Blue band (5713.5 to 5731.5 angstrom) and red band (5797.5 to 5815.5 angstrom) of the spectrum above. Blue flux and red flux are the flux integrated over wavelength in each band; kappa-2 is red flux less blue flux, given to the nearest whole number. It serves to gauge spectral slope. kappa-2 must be 3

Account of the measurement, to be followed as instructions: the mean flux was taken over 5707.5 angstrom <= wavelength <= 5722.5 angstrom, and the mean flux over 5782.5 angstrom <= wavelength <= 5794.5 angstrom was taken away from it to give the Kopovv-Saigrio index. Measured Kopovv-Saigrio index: -0.19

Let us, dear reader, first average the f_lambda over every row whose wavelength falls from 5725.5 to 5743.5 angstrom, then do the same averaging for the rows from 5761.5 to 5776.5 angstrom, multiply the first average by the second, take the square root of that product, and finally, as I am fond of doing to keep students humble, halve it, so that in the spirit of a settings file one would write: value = 1.28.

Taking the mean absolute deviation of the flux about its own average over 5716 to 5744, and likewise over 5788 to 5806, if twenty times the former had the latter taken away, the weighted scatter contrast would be 1.7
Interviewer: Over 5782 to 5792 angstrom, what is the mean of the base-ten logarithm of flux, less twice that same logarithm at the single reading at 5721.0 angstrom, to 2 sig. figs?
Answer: -0.34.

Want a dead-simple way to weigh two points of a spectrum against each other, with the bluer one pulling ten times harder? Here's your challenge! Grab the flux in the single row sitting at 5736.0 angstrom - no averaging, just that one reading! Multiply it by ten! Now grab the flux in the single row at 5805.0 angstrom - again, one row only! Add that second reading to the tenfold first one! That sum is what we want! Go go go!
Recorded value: 28.2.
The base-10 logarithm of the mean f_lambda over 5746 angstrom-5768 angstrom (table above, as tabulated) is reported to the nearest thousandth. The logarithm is 0.407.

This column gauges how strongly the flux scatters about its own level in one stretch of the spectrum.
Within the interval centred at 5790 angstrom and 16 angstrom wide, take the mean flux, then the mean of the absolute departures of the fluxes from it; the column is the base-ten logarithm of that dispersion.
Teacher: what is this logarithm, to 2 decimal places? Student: -1.74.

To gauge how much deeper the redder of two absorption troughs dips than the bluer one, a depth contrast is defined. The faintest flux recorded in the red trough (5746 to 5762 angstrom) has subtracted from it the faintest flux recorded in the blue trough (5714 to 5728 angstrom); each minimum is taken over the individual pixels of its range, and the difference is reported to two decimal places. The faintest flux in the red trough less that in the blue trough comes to 0.17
